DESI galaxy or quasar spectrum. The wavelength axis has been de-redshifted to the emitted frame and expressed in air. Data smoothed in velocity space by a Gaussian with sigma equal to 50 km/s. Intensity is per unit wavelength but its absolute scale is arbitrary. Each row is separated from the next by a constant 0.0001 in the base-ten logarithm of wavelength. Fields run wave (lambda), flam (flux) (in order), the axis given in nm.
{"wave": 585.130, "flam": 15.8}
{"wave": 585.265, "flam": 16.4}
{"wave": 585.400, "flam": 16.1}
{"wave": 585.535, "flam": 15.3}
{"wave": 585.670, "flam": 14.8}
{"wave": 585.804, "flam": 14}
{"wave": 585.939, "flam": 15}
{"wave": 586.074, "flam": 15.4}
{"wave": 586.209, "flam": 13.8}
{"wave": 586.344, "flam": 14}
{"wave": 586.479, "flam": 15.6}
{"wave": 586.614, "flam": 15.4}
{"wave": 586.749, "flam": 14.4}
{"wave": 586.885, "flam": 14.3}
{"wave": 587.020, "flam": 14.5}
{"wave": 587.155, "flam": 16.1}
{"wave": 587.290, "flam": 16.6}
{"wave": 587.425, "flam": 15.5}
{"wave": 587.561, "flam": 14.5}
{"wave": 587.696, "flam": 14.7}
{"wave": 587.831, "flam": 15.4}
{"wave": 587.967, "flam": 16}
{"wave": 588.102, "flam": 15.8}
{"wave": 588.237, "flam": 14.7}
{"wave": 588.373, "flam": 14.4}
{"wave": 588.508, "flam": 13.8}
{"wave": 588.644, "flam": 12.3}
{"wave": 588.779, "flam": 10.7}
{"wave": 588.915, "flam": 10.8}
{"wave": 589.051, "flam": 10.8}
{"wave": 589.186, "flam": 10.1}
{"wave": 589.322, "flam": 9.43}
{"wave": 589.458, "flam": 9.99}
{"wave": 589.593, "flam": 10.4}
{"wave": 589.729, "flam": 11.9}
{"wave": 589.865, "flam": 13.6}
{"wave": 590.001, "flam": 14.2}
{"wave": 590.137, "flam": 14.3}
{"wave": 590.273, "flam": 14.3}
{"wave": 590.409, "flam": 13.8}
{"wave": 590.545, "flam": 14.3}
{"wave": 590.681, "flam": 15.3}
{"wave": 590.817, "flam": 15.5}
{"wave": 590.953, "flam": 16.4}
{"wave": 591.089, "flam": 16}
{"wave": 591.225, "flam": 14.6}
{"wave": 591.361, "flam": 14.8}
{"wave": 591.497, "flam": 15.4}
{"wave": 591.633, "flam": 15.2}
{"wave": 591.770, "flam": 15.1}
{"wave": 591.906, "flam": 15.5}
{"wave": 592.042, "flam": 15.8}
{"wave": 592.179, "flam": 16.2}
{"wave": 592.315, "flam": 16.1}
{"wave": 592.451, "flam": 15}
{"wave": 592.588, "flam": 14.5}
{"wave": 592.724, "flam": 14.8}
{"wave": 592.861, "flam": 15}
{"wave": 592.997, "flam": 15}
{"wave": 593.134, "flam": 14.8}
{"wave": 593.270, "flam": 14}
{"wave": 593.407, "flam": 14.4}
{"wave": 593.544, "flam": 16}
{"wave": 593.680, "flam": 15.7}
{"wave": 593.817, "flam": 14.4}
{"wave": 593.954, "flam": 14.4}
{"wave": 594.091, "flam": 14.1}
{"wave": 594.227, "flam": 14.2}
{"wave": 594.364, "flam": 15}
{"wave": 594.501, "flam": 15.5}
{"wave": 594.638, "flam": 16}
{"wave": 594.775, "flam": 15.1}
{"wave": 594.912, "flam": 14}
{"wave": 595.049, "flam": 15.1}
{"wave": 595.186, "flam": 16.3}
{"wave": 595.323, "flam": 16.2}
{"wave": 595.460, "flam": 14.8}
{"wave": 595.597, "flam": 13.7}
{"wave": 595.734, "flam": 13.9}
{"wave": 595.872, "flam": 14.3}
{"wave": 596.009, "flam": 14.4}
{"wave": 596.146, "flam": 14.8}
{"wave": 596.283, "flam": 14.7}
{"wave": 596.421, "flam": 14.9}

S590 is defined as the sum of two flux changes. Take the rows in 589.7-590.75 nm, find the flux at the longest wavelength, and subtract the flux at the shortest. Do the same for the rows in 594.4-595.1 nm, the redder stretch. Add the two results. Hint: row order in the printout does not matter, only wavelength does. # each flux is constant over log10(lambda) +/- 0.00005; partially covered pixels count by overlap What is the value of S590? 3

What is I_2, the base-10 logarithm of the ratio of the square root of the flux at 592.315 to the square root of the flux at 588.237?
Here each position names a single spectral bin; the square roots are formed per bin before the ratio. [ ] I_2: 0.020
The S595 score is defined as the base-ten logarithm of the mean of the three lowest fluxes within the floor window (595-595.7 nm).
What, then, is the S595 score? 1.16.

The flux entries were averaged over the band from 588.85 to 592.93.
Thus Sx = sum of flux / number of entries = 14.0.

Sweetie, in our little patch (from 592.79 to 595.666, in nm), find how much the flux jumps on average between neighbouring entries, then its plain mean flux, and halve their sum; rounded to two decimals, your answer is 7.81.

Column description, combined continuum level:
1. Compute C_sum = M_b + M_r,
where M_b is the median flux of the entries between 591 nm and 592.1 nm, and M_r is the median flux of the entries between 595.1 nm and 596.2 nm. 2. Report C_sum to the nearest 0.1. 29.9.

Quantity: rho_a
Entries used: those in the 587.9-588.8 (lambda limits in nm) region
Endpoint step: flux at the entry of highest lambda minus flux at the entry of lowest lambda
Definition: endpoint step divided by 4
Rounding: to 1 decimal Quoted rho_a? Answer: -1.3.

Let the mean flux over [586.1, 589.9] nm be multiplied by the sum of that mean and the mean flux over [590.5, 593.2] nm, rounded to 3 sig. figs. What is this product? 391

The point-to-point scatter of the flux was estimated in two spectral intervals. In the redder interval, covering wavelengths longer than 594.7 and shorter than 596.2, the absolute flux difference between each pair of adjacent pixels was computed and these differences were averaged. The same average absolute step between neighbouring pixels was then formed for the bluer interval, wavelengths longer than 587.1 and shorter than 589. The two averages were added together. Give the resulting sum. 1.4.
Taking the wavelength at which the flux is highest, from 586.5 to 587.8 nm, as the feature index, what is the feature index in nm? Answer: 587.290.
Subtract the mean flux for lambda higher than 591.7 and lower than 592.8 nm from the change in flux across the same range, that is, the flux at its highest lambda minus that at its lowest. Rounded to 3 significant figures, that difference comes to -15.7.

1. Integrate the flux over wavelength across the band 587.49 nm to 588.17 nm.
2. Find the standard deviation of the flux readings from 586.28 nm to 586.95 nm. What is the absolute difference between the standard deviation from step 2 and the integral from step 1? 10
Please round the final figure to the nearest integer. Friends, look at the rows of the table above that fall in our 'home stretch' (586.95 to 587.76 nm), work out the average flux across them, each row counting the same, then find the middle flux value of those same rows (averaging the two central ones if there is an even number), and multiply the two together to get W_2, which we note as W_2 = 231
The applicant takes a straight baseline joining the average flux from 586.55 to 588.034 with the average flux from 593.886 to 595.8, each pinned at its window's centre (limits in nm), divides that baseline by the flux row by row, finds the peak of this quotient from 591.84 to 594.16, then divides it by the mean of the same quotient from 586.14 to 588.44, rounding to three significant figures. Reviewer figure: 1.05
